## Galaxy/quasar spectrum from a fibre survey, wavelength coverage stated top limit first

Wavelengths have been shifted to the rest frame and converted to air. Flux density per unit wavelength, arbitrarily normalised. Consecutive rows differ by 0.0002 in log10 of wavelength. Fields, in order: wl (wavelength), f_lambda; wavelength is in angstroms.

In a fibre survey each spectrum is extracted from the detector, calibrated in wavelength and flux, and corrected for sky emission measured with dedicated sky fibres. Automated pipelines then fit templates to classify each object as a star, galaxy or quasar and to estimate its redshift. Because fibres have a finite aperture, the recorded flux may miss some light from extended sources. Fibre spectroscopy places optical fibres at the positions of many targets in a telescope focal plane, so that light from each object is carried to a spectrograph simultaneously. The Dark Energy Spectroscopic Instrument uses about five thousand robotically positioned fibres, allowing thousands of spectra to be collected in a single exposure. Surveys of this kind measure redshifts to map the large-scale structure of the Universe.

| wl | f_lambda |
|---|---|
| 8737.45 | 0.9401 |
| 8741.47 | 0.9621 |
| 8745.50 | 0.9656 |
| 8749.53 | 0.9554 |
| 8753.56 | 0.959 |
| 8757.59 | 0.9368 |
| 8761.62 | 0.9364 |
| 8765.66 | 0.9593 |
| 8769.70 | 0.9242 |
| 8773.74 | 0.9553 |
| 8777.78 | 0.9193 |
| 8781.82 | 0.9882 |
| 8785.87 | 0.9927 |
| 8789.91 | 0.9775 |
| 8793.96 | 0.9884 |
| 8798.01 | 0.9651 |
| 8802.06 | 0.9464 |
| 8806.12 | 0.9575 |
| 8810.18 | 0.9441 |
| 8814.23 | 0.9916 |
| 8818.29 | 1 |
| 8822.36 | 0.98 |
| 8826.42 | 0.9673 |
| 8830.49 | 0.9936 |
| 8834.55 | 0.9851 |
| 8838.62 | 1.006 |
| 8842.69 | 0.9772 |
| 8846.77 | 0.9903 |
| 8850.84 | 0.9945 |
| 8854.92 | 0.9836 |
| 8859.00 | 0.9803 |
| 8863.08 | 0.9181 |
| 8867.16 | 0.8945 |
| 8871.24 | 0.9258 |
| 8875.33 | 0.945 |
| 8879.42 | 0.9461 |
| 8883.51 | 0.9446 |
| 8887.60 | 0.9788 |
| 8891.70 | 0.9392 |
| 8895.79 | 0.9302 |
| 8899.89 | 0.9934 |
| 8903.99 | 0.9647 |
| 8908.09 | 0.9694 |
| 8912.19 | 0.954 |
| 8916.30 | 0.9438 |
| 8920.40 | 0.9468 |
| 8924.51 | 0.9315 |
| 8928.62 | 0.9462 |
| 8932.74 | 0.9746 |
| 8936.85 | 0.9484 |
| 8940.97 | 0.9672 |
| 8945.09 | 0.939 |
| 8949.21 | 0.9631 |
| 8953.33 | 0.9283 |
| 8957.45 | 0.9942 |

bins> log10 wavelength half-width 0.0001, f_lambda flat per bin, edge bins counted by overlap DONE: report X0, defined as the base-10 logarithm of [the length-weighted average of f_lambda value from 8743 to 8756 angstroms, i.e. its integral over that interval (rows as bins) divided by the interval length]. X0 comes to -0.018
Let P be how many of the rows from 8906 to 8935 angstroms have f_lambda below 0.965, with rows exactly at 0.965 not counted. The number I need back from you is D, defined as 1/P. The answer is 0.20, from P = 5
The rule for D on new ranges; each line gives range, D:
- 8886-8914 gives 0.25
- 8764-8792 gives 0.25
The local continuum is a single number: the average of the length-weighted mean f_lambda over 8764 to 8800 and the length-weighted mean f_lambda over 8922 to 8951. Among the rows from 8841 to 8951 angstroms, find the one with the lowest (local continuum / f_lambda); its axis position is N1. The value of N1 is 8850.84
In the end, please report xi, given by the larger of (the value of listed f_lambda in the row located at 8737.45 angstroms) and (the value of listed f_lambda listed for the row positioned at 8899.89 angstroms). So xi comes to 0.993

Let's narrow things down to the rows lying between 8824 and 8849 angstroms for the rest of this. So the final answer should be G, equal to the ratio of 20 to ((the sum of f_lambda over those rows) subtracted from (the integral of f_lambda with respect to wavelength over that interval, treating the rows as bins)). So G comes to 1.1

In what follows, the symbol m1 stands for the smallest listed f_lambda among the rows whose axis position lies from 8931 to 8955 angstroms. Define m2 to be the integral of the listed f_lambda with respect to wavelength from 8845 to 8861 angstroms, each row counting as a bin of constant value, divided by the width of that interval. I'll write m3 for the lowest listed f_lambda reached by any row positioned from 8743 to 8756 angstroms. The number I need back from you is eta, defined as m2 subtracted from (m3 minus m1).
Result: -0.96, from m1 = 0.9283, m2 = 0.987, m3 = 0.9554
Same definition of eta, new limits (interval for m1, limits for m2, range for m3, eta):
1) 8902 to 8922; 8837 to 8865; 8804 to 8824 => -0.98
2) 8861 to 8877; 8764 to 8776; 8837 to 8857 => -0.86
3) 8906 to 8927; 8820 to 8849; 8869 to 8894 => -0.99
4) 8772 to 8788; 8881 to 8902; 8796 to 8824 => -0.93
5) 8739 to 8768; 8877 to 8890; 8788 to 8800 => -0.93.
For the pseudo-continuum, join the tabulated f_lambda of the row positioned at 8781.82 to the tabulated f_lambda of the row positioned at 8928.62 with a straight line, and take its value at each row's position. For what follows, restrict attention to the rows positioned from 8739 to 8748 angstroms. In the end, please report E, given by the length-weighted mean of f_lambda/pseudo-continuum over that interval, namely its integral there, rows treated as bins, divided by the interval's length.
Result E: 0.96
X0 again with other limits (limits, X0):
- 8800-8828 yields -0.013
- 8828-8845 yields -0.005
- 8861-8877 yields -0.036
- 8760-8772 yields -0.027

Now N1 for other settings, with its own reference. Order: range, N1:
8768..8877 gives 8838.62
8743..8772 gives 8745.50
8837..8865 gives 8838.62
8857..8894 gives 8859.00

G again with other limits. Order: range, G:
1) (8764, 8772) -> 3.5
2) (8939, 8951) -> 2.3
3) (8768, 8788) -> 1.4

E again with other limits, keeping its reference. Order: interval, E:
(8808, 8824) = 1.00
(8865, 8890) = 0.98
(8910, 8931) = 1.00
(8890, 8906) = 1.00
